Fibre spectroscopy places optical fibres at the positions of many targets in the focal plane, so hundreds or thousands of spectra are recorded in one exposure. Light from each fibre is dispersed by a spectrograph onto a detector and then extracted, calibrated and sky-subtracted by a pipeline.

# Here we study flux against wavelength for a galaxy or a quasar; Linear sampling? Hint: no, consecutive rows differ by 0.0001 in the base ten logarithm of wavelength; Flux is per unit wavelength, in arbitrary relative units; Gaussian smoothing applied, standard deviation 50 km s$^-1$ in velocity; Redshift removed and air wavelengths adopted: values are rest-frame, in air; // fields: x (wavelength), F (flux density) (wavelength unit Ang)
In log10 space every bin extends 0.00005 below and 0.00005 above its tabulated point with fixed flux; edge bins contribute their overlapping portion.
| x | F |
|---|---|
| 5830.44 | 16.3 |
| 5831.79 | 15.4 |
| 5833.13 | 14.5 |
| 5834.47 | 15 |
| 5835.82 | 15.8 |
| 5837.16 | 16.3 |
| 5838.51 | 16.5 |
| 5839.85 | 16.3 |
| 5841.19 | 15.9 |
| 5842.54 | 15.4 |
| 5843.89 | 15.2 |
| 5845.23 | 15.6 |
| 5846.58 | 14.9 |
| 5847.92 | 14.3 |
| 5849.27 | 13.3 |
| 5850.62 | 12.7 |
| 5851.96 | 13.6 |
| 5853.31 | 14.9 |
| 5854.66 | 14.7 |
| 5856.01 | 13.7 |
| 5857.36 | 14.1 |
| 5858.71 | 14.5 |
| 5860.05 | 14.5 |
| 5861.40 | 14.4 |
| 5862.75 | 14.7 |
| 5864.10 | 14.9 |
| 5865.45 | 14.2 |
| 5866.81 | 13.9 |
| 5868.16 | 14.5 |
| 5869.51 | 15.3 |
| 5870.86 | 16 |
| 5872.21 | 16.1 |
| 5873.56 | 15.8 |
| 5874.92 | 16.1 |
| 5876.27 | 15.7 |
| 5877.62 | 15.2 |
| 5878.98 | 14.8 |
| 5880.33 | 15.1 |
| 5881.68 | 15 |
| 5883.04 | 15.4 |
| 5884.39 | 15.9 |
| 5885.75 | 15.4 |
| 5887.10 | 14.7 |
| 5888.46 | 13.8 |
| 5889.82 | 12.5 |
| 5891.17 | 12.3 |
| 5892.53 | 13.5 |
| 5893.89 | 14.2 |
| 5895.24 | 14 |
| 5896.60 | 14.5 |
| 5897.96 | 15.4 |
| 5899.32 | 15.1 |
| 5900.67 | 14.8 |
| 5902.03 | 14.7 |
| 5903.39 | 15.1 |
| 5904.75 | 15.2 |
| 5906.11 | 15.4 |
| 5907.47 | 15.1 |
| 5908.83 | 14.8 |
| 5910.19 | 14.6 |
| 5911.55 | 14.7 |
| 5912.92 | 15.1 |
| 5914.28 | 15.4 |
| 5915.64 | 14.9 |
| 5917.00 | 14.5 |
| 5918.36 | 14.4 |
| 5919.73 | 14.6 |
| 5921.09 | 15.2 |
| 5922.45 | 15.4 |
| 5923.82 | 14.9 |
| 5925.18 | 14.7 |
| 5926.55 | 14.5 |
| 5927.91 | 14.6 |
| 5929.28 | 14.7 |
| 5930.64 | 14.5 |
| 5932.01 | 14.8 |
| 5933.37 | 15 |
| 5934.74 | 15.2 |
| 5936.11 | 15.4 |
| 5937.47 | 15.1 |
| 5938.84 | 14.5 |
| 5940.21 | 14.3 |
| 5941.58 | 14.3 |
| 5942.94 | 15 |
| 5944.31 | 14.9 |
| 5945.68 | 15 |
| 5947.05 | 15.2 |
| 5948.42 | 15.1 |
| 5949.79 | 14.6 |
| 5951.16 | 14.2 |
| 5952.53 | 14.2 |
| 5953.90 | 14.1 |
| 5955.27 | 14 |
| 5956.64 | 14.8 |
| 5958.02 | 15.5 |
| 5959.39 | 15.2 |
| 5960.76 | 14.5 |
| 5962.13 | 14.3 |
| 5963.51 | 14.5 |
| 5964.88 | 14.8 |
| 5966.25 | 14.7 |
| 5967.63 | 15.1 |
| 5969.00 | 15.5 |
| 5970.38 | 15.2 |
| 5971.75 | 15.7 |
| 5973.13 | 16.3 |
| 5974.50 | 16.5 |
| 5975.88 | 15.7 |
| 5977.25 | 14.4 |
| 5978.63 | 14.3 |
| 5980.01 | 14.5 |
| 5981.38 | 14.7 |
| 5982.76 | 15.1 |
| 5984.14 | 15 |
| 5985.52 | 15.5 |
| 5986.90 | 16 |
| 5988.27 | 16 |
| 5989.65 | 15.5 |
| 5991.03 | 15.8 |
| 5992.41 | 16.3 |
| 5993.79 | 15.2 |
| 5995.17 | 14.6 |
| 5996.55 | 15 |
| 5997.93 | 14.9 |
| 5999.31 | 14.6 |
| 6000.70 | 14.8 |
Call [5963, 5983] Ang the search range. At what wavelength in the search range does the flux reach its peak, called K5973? 5974.50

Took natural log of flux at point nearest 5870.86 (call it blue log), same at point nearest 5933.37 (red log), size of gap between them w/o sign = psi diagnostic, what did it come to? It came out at 0.06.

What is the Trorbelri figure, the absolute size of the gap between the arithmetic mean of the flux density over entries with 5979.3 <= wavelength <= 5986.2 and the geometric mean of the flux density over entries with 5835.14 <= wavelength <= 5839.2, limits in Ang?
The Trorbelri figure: 1.2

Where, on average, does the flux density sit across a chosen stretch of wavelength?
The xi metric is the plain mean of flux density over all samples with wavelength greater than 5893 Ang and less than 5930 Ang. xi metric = 14.8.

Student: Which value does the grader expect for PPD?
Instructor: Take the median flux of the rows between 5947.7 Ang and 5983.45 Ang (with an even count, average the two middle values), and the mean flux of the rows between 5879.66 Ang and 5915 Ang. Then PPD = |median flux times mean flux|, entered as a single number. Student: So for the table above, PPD 217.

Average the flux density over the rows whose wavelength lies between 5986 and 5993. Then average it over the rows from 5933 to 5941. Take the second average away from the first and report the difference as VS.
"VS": 1.0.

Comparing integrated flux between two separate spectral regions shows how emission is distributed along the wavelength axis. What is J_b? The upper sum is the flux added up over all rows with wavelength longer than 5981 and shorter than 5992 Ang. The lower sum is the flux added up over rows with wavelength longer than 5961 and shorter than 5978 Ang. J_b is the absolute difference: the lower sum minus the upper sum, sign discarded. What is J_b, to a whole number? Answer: 59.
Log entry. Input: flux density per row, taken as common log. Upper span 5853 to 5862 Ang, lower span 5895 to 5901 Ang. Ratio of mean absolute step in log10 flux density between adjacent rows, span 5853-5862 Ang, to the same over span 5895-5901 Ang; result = 0.73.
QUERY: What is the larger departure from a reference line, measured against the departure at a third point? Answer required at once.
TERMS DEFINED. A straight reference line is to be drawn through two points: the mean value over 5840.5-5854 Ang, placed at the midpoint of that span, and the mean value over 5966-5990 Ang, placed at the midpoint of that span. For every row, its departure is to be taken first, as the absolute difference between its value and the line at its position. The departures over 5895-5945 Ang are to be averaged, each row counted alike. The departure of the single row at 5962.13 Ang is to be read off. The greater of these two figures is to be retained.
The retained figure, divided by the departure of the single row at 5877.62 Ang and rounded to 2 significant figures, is 2.1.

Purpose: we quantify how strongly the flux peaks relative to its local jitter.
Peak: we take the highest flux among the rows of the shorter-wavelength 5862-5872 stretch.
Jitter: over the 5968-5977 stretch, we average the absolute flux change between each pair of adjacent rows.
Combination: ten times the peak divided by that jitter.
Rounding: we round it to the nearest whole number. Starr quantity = 333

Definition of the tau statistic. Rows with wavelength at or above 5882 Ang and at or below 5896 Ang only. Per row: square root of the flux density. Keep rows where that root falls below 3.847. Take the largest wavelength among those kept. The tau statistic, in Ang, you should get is 5895.24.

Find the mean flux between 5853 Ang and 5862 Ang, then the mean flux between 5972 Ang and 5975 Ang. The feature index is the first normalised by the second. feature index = 0.88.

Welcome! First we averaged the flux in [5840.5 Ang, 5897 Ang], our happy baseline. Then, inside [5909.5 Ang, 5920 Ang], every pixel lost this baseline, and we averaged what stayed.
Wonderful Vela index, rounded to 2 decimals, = 0.13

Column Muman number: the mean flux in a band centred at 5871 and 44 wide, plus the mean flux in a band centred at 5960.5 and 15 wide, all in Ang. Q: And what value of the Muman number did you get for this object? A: 29.3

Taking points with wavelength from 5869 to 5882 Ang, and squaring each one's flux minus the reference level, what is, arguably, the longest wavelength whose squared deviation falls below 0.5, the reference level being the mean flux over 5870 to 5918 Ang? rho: 5881.68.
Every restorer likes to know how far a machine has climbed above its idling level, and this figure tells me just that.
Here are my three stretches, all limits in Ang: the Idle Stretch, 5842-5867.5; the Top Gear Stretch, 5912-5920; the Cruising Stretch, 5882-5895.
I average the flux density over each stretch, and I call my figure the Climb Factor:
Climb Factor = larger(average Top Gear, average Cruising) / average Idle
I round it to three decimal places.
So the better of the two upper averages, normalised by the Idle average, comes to 1.029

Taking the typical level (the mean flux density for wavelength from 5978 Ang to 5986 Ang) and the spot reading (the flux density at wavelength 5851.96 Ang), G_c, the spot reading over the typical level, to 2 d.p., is 0.92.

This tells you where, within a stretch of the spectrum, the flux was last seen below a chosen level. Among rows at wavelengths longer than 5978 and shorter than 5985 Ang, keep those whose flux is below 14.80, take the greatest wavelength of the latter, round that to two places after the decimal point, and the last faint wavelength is 5981.38 Ang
